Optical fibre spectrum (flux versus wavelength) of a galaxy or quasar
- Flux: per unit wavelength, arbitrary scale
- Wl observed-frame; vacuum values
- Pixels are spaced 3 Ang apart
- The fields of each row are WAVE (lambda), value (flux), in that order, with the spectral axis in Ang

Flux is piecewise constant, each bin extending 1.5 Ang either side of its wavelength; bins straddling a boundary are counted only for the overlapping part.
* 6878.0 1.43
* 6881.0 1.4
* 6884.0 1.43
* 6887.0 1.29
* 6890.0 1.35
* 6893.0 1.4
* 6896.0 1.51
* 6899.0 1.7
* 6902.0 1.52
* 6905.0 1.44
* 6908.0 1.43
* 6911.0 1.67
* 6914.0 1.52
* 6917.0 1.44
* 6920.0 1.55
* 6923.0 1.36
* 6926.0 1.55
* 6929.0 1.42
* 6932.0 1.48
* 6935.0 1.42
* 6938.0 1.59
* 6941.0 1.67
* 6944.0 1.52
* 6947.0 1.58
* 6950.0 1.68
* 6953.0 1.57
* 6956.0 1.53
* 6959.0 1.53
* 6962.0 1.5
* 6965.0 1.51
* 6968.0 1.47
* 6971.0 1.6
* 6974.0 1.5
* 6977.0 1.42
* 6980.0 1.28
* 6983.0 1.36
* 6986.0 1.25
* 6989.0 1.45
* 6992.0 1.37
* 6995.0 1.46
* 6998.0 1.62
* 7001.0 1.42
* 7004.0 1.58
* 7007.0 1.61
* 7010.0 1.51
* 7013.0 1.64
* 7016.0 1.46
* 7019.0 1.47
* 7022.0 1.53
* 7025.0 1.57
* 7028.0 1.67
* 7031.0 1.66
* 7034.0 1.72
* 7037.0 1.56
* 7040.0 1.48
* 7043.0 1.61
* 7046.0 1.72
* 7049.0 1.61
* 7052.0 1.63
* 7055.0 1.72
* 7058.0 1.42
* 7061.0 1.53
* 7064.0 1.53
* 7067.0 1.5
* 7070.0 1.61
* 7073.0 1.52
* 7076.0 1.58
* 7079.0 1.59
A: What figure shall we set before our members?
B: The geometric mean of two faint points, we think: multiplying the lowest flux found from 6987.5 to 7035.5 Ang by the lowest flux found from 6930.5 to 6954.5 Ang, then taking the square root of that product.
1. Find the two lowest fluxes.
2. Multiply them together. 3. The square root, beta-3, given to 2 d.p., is 1.39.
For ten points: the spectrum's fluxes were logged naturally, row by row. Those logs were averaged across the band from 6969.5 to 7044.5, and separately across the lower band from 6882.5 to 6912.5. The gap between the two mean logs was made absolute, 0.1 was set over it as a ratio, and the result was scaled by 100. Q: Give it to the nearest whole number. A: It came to 389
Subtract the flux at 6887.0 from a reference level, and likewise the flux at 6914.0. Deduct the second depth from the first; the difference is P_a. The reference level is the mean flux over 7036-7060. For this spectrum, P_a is 0.23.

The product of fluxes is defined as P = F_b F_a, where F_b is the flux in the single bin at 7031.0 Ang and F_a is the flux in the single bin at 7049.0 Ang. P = 2.67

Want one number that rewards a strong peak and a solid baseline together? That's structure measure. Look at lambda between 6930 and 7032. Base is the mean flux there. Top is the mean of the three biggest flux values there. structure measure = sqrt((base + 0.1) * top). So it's 1.64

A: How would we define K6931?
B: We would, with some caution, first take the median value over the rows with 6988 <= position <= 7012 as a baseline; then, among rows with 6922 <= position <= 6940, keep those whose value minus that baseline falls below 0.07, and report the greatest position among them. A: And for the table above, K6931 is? 6935.0 Ang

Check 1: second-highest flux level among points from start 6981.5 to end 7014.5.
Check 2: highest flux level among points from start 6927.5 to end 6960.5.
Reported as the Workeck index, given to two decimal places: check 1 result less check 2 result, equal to -0.06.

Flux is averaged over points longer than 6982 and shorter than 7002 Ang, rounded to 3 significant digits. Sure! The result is 1.42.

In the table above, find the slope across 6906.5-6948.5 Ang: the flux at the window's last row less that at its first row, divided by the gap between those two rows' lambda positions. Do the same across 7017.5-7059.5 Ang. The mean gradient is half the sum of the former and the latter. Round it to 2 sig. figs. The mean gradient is 0.0013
